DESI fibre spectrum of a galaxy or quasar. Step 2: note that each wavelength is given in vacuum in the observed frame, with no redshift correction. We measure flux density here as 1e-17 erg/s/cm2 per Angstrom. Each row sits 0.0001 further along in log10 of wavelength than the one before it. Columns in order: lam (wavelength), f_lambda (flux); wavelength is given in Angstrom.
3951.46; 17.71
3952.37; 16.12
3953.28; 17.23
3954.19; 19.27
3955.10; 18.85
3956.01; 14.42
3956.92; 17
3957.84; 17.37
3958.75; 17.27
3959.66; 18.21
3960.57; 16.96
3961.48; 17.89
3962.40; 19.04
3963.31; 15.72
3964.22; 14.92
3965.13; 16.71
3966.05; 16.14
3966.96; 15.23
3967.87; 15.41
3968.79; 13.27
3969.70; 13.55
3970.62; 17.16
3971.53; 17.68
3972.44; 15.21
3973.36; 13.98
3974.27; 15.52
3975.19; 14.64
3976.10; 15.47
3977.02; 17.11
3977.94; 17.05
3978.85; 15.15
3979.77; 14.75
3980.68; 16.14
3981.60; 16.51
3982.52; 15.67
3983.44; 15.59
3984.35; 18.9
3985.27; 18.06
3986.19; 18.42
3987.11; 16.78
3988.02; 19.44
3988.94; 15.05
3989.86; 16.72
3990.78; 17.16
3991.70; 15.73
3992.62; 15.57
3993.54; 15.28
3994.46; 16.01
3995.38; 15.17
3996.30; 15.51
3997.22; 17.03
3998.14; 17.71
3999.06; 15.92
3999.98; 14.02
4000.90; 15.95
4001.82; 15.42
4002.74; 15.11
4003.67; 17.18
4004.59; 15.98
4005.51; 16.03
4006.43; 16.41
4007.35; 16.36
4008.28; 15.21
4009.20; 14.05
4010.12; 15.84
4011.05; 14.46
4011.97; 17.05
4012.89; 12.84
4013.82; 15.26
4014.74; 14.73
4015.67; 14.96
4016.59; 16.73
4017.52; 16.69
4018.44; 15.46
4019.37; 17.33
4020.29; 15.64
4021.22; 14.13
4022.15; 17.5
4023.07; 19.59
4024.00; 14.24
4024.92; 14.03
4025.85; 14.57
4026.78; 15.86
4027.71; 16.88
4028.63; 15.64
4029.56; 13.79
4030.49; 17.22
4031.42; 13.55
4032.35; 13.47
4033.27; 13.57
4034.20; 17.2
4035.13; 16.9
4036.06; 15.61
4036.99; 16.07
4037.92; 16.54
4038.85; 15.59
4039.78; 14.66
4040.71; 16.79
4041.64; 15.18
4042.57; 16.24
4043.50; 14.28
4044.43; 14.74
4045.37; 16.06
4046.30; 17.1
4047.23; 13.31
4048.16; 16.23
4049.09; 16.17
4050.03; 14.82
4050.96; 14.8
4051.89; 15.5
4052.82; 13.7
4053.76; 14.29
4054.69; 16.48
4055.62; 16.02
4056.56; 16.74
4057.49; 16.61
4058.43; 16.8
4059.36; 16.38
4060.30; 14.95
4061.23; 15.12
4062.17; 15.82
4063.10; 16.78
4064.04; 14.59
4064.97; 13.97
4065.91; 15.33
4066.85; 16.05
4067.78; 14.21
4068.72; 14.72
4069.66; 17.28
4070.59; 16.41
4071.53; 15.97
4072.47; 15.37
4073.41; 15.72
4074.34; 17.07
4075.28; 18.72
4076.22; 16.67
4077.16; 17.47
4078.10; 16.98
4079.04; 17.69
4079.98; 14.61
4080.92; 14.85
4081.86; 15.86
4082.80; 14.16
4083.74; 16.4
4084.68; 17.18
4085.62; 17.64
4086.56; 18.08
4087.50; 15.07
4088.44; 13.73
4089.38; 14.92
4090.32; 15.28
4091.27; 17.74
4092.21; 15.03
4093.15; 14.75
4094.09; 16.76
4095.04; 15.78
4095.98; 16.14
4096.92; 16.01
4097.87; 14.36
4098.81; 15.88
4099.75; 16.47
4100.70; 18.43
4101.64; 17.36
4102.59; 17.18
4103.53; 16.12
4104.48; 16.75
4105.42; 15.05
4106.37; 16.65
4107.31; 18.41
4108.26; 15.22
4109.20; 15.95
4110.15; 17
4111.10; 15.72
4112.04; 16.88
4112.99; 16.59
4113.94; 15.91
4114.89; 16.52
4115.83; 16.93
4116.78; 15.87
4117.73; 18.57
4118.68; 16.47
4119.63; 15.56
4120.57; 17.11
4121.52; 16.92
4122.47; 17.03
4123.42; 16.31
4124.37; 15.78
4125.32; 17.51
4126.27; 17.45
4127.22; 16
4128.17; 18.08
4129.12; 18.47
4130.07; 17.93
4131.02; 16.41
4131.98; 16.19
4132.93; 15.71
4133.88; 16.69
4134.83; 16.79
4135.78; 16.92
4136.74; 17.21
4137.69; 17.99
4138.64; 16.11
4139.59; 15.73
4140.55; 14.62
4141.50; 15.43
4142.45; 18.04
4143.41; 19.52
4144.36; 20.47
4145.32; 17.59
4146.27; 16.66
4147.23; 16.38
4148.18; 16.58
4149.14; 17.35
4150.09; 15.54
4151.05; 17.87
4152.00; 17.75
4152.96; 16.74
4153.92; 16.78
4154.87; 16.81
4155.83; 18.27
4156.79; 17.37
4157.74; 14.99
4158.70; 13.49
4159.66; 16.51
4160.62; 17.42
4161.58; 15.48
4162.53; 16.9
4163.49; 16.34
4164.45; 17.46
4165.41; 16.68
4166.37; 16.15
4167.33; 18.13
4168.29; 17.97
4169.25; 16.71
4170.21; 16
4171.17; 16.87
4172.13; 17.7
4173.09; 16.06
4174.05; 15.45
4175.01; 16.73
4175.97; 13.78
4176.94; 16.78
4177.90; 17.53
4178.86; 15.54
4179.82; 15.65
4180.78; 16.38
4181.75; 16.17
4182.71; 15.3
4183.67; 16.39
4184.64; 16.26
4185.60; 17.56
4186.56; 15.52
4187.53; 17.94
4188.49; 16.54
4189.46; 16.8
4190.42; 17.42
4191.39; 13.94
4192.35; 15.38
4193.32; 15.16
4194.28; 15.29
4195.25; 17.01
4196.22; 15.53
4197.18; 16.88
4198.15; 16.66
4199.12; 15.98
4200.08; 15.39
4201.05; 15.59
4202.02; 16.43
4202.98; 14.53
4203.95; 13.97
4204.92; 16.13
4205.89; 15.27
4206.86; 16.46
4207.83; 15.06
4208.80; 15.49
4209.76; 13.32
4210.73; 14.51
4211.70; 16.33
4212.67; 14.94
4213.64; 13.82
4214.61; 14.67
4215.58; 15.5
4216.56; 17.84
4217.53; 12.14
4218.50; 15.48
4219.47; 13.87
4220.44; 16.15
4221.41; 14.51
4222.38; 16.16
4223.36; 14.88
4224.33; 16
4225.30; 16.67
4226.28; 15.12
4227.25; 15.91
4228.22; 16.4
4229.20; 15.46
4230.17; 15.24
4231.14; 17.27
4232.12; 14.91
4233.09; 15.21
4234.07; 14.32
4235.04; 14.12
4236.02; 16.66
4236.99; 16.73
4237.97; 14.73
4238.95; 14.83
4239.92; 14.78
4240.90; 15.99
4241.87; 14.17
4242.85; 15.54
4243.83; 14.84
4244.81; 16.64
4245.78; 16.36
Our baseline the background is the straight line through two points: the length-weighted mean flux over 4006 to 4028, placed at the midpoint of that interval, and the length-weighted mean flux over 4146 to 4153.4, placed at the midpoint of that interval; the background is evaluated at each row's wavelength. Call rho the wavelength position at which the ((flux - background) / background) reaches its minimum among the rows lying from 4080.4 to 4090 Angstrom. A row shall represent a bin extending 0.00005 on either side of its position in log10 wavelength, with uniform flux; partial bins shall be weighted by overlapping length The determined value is 4088.44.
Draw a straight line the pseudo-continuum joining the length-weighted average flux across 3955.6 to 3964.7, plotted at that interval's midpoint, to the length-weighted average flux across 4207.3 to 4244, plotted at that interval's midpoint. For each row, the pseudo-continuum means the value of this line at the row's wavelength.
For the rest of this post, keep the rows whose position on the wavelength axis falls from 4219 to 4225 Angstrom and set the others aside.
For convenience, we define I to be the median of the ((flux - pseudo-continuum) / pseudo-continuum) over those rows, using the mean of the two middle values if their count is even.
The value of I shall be 0.01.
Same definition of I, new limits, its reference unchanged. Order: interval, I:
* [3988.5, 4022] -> -0.06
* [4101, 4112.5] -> 0.04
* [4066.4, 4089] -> 0.00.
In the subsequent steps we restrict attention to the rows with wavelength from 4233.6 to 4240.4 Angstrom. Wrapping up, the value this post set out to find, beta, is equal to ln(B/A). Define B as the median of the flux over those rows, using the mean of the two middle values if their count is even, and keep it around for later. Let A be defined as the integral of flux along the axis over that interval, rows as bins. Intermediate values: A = 103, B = 14.8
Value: -1.94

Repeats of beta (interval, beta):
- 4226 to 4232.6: -1.91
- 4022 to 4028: -1.80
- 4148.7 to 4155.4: -1.91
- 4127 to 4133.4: -1.89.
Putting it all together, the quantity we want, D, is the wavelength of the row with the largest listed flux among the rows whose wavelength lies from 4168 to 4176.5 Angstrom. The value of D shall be 4168.29 Angstrom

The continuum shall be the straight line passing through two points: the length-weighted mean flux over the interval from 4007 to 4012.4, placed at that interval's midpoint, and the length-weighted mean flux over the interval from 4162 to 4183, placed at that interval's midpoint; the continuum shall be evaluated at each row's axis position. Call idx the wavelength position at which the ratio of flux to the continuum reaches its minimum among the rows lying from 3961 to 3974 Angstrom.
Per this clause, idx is 3968.79 Angstrom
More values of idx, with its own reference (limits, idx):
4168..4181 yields 4175.97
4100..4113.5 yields 4105.42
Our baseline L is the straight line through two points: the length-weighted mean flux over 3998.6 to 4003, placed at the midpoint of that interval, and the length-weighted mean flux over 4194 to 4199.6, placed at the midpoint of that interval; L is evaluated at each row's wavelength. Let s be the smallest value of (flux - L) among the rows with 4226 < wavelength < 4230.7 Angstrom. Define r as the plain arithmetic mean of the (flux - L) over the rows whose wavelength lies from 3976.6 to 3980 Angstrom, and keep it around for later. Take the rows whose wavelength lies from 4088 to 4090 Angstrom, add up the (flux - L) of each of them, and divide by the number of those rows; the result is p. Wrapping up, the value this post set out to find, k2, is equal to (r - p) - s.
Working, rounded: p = -1.4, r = 0.81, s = -1.3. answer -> 3.5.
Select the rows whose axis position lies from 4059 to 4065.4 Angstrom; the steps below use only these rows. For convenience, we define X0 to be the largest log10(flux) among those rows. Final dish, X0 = 1.22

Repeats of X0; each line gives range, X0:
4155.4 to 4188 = 1.26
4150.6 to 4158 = 1.26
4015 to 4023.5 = 1.29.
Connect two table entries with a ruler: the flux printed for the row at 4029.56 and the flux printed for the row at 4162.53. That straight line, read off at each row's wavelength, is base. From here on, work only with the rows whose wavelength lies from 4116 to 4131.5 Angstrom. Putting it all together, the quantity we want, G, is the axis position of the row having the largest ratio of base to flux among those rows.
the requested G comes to 4119.63 Angstrom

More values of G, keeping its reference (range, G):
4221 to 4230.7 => 4221.41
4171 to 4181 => 4175.97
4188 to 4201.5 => 4191.39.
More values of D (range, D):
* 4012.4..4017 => 4016.59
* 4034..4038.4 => 4034.20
